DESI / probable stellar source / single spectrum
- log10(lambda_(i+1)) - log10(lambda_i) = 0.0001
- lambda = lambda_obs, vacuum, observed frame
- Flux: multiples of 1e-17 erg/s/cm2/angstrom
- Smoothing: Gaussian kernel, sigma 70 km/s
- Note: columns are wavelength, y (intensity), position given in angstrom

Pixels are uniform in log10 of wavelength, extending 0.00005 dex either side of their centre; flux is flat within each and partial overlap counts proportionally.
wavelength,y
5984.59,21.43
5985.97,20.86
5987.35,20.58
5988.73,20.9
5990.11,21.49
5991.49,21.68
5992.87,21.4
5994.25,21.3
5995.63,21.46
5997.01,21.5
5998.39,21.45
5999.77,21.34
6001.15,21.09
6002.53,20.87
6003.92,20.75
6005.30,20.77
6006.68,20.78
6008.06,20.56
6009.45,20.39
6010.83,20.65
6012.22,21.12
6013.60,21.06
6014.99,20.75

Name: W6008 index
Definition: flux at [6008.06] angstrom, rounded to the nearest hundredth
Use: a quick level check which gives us 20.56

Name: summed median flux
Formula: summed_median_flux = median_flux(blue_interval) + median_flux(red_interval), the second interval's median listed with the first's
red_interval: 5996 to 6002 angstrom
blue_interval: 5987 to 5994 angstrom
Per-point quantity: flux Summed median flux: 42.8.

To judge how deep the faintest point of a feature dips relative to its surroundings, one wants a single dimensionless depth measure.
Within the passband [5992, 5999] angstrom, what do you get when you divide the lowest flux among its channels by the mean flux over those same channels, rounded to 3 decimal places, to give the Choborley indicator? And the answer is 0.994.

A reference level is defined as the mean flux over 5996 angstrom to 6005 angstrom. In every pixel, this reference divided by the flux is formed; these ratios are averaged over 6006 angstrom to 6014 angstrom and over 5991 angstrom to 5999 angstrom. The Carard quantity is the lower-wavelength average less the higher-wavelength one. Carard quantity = -0.034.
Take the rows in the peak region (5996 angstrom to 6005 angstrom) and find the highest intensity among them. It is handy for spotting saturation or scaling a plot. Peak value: 21.5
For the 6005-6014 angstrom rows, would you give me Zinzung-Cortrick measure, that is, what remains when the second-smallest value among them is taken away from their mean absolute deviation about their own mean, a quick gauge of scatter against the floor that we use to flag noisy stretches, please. -20.4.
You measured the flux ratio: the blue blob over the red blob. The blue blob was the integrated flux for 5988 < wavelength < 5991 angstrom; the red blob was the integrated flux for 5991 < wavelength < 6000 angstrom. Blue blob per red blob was 0.3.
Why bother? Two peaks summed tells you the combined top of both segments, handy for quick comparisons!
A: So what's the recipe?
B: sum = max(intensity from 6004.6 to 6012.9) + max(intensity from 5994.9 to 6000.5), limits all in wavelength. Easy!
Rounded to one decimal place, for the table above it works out 42.6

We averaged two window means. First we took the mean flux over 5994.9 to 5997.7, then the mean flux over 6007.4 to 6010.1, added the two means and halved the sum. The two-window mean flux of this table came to 21.0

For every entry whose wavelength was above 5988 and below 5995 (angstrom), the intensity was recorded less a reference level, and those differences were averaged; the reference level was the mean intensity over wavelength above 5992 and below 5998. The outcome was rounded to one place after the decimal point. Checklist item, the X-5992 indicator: -0.1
